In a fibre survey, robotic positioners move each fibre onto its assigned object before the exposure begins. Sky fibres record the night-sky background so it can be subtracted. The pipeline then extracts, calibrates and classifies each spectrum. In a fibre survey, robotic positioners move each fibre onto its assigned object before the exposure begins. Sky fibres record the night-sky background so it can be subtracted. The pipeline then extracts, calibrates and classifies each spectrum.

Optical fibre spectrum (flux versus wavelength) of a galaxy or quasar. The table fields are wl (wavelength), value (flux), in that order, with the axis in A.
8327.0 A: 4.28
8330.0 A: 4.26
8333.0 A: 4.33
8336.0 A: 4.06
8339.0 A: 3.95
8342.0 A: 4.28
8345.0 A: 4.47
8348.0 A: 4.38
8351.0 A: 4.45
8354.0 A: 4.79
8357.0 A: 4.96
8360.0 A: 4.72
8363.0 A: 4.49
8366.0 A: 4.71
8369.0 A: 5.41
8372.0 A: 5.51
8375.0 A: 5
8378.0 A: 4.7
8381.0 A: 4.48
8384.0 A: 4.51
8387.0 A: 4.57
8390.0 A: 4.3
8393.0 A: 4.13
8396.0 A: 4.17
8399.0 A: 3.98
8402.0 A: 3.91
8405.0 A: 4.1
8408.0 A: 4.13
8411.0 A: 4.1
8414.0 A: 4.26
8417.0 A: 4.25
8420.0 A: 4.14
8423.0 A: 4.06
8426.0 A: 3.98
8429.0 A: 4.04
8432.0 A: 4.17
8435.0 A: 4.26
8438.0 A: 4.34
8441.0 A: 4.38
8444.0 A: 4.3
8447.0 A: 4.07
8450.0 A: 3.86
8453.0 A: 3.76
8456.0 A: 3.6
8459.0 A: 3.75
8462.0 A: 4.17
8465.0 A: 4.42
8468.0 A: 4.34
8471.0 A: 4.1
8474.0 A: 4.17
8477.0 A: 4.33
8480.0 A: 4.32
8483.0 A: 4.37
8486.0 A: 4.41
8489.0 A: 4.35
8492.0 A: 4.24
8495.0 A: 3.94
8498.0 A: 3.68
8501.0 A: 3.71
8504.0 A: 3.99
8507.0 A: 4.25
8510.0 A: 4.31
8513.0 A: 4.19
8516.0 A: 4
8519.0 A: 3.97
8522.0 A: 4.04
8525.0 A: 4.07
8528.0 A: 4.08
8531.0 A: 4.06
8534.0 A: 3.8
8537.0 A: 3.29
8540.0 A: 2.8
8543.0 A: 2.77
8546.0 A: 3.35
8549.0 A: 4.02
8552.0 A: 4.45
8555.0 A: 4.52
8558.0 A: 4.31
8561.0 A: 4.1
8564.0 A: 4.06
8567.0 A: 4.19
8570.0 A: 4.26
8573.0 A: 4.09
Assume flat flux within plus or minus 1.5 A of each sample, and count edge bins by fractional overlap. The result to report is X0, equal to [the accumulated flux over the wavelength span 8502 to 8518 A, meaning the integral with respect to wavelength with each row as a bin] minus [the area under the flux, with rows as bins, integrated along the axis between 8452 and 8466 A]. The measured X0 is 11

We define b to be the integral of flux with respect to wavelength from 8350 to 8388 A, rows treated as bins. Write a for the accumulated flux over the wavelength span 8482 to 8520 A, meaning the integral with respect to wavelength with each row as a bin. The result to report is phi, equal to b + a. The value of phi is 338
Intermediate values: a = 156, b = 182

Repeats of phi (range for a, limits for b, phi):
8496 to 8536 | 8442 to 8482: 324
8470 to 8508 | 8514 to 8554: 308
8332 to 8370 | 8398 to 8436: 328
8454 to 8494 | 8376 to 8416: 338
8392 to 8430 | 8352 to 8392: 346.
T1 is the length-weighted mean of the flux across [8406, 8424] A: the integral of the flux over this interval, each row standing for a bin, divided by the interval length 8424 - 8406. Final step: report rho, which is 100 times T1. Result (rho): 416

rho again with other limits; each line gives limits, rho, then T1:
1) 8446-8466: 393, 3.9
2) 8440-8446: 431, 4.3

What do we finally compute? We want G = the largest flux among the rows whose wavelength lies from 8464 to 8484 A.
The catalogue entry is 4.42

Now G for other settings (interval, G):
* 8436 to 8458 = 4.38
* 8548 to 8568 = 4.52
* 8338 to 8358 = 4.96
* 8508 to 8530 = 4.31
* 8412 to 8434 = 4.26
